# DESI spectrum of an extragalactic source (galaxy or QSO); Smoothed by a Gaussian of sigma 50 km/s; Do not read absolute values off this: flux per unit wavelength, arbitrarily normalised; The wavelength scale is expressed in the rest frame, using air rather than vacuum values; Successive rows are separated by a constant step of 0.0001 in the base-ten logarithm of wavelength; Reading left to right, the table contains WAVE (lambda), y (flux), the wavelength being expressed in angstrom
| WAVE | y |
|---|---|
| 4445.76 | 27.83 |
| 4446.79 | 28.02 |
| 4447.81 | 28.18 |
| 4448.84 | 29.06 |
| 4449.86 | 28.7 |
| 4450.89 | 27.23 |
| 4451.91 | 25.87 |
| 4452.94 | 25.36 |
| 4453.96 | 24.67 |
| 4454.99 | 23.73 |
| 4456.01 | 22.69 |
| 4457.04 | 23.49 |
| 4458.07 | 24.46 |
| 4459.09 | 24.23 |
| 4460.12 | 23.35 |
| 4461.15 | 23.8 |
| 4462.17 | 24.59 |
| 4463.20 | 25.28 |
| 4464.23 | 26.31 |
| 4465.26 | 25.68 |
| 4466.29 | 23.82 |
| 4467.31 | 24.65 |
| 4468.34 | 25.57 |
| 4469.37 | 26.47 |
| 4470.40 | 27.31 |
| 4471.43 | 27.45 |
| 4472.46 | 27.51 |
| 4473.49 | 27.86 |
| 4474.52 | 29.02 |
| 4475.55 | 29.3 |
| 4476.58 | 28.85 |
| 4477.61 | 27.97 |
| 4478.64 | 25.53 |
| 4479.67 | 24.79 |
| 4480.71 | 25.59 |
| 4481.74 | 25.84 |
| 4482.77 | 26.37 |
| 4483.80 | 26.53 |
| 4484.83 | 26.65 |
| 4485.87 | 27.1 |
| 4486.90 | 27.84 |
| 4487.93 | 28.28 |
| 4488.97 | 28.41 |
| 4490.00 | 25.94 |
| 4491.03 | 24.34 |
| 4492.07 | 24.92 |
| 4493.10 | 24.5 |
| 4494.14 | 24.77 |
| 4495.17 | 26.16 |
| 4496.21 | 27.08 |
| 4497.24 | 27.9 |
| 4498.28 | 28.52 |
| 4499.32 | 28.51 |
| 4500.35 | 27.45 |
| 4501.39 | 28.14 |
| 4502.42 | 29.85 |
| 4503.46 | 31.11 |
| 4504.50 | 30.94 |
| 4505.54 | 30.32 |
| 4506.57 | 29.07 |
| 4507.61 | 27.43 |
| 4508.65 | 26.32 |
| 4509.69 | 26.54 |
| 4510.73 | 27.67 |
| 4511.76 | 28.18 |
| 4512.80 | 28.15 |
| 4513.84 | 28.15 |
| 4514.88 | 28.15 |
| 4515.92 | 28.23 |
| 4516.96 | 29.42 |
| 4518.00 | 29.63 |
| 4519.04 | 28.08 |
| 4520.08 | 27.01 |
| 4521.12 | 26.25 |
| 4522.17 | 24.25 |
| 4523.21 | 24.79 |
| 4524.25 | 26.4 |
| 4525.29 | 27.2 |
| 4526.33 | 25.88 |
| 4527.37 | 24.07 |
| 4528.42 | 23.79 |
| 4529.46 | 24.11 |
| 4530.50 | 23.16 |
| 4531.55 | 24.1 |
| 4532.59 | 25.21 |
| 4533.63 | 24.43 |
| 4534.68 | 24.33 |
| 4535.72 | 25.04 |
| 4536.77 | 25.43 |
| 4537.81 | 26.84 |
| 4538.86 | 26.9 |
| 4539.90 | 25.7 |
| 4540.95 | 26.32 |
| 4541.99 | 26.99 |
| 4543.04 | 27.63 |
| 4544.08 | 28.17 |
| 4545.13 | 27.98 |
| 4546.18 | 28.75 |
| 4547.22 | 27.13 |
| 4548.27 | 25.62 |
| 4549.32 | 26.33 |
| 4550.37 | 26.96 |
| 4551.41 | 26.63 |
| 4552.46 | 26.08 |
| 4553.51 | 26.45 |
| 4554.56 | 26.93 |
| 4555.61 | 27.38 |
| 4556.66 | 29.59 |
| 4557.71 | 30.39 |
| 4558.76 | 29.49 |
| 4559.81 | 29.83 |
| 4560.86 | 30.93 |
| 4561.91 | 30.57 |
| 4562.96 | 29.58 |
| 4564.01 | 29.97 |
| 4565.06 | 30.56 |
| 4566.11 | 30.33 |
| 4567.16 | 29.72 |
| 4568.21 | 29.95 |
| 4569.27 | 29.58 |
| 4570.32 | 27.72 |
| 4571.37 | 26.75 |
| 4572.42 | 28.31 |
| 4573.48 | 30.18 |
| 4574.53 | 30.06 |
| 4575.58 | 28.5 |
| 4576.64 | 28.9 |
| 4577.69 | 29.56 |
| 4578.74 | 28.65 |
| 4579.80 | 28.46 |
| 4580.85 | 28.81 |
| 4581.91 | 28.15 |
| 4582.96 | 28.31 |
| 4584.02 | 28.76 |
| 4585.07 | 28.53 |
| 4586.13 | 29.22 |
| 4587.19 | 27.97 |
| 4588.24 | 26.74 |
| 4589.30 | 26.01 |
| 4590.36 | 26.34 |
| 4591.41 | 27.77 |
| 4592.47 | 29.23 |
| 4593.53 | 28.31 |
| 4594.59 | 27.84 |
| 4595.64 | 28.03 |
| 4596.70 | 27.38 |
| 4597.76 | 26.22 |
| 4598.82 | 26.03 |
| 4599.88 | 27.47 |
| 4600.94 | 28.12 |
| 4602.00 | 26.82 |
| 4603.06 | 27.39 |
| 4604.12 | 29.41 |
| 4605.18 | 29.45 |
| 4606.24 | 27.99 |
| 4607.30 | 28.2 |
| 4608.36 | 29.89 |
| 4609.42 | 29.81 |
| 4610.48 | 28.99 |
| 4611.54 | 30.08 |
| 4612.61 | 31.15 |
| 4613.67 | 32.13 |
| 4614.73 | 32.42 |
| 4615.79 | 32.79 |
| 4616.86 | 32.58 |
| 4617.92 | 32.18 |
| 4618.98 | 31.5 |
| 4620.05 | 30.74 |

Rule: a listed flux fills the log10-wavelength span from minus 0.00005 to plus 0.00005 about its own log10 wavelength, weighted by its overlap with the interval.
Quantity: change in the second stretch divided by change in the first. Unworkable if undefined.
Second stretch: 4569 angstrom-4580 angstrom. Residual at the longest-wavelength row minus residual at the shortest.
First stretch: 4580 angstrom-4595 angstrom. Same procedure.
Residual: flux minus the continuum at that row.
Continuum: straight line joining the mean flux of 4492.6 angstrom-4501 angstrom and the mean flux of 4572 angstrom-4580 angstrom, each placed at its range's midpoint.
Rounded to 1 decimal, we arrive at 1.0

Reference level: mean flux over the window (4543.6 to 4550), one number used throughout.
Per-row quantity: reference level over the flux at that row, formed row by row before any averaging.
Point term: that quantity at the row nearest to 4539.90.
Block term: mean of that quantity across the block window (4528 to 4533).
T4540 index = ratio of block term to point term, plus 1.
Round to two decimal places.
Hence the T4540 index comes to 2.07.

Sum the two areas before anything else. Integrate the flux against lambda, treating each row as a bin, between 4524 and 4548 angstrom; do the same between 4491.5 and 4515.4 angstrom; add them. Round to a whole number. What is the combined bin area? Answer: 1286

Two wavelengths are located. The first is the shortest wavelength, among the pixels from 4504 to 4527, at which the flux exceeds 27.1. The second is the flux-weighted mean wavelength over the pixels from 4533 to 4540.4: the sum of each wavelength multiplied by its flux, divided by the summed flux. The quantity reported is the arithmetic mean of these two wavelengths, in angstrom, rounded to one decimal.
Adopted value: 4520.7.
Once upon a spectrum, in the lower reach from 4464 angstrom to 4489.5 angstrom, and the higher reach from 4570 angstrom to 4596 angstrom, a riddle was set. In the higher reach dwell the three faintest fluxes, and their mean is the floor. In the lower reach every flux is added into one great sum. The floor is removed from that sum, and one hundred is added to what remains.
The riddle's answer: 744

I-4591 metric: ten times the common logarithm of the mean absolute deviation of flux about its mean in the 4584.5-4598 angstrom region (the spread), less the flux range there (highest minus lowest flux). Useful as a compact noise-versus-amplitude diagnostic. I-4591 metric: -3.86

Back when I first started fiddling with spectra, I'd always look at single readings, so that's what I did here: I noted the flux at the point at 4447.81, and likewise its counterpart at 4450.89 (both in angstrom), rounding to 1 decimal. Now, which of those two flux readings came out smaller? 27.2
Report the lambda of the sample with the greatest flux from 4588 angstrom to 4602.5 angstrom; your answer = 4592.47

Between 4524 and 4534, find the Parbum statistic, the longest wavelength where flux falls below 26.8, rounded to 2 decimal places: 4533.63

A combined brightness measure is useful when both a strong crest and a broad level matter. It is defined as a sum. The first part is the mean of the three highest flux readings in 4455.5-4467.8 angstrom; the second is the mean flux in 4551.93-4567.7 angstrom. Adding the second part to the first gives 55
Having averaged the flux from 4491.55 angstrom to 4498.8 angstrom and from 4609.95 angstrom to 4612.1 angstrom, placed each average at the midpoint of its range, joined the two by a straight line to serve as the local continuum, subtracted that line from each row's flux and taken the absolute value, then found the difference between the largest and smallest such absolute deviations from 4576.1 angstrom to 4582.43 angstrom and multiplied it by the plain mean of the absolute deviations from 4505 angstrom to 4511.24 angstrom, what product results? 1.3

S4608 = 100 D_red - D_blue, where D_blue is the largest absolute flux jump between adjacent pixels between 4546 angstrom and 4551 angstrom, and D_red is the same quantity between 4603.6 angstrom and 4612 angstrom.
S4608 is 167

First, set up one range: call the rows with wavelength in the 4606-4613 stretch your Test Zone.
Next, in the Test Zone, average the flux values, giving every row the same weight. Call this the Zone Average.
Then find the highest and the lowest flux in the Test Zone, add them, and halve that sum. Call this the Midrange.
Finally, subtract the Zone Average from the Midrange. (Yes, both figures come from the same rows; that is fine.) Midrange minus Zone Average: 0.1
